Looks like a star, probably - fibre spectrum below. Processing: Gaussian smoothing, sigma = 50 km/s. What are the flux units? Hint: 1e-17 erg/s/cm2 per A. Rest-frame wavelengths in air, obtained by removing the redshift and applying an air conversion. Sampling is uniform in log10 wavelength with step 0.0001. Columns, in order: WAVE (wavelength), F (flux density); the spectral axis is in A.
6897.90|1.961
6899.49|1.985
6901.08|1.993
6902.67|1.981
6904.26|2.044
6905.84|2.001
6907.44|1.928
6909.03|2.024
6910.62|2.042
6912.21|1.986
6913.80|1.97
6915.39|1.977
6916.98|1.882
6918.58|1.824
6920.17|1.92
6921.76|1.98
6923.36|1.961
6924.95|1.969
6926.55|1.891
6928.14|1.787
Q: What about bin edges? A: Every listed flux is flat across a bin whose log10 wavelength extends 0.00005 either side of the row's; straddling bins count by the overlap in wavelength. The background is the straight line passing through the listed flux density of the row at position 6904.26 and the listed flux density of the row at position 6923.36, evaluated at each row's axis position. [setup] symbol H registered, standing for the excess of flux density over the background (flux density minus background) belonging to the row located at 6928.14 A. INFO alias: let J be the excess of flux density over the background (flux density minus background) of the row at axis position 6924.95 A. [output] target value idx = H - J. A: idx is -0.17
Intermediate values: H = -0.15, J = 0.01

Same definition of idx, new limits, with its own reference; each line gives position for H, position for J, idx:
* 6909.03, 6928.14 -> 0.15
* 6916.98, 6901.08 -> -0.04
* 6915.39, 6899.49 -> 0.06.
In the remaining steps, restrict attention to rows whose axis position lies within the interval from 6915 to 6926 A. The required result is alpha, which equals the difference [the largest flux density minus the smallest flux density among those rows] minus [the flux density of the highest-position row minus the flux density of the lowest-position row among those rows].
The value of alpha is 0.16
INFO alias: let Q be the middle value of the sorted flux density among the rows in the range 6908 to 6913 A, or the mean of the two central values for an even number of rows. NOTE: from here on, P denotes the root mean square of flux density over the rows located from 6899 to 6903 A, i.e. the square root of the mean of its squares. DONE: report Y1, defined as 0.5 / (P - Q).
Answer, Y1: -13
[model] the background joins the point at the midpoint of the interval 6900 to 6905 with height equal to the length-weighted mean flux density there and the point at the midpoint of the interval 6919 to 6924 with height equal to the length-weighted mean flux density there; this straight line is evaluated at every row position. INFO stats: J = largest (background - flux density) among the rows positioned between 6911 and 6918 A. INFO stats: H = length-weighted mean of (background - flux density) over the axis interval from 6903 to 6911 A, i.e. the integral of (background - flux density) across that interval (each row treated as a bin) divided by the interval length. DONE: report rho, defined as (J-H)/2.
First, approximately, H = -0.015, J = 0.076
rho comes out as 0.046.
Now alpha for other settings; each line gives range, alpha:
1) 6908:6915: 0.13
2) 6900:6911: 0.07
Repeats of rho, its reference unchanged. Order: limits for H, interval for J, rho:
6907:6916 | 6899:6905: 0.021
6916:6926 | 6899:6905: 0.003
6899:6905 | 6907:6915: 0.028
